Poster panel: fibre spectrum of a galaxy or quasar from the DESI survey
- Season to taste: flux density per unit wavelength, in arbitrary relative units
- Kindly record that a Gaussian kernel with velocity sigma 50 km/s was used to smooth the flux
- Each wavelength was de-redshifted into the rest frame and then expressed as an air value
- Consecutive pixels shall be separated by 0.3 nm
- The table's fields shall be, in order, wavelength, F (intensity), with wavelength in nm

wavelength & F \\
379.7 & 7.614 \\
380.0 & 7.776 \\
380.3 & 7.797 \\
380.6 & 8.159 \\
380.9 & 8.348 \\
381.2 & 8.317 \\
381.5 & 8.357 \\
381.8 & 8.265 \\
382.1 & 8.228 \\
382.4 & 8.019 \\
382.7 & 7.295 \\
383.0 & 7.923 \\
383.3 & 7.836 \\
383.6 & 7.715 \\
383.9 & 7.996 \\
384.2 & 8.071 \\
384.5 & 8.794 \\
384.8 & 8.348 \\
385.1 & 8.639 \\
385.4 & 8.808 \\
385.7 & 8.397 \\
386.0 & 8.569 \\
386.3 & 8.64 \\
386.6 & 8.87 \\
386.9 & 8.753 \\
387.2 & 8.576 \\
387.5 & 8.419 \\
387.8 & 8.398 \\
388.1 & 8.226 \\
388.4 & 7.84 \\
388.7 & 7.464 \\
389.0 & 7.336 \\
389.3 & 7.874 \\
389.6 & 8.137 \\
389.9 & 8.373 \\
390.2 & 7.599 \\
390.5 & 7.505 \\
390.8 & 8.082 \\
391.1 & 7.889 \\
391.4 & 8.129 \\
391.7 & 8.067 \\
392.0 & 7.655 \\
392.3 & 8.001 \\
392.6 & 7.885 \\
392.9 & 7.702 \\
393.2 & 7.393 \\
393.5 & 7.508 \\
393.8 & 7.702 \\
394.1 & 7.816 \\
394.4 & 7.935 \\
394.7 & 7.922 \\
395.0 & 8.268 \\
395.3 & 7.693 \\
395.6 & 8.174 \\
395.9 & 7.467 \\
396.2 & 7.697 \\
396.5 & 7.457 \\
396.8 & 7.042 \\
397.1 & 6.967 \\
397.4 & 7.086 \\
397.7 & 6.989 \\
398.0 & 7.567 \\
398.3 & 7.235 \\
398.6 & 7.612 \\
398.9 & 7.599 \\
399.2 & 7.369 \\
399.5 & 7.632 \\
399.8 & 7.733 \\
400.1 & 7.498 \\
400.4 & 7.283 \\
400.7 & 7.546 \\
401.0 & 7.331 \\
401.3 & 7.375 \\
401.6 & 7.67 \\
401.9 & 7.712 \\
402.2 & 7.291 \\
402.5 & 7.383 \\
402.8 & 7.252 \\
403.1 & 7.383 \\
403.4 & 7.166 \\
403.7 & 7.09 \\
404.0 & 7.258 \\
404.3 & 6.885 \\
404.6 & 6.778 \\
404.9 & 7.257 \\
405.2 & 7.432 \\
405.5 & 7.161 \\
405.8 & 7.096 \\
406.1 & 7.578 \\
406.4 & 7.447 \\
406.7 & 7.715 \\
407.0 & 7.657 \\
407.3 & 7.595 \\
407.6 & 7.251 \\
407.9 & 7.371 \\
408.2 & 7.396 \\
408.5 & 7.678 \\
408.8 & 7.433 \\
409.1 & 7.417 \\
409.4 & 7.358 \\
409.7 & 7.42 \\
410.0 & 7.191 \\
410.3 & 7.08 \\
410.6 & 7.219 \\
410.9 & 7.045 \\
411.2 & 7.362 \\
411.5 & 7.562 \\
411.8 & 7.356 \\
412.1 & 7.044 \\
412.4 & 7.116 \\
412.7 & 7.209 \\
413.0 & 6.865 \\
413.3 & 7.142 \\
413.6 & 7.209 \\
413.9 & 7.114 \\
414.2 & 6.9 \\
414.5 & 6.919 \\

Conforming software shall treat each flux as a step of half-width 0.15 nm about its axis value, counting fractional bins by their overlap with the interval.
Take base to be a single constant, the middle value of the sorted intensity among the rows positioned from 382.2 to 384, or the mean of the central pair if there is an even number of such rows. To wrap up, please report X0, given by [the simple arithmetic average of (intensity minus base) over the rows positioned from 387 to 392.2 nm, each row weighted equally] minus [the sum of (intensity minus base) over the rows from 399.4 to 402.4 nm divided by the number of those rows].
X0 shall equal 0.5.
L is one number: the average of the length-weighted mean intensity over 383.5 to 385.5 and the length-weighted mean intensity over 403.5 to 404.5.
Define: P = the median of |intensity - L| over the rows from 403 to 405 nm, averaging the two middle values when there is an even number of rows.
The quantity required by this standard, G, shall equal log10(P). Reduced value -0.3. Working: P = 0.54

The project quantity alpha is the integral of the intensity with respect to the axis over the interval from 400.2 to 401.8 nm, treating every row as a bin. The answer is 11.9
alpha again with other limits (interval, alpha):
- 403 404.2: 8.6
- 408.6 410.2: 11.8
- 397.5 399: 11.1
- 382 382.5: 4.1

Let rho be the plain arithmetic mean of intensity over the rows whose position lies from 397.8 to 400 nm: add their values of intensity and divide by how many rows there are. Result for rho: 7.54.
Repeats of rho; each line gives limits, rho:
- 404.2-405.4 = 7.09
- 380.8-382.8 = 8.12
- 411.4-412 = 7.46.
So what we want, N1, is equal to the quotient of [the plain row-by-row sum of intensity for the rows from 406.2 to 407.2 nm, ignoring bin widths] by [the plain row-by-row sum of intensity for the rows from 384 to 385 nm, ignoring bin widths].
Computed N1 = 0.91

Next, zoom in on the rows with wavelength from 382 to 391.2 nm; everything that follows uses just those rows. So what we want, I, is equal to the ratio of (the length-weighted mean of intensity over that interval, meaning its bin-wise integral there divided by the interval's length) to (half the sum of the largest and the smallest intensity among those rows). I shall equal 1.01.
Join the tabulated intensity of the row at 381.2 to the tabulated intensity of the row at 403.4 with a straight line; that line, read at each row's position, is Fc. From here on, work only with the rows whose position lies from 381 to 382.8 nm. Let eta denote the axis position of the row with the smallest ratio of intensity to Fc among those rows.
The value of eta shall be 382.7 nm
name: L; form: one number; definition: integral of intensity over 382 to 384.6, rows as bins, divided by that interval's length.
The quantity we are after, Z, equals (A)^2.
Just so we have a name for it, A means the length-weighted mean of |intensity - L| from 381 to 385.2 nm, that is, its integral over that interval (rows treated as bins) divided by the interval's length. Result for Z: 0.10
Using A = 0.32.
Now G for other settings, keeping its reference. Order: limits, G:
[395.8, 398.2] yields -0.4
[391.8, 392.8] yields -0.7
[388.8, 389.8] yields -0.4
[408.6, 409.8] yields -0.5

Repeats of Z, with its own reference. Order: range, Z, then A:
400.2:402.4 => 0.26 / 0.51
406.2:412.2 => 0.34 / 0.58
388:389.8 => 0.09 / 0.30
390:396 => 0.06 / 0.24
